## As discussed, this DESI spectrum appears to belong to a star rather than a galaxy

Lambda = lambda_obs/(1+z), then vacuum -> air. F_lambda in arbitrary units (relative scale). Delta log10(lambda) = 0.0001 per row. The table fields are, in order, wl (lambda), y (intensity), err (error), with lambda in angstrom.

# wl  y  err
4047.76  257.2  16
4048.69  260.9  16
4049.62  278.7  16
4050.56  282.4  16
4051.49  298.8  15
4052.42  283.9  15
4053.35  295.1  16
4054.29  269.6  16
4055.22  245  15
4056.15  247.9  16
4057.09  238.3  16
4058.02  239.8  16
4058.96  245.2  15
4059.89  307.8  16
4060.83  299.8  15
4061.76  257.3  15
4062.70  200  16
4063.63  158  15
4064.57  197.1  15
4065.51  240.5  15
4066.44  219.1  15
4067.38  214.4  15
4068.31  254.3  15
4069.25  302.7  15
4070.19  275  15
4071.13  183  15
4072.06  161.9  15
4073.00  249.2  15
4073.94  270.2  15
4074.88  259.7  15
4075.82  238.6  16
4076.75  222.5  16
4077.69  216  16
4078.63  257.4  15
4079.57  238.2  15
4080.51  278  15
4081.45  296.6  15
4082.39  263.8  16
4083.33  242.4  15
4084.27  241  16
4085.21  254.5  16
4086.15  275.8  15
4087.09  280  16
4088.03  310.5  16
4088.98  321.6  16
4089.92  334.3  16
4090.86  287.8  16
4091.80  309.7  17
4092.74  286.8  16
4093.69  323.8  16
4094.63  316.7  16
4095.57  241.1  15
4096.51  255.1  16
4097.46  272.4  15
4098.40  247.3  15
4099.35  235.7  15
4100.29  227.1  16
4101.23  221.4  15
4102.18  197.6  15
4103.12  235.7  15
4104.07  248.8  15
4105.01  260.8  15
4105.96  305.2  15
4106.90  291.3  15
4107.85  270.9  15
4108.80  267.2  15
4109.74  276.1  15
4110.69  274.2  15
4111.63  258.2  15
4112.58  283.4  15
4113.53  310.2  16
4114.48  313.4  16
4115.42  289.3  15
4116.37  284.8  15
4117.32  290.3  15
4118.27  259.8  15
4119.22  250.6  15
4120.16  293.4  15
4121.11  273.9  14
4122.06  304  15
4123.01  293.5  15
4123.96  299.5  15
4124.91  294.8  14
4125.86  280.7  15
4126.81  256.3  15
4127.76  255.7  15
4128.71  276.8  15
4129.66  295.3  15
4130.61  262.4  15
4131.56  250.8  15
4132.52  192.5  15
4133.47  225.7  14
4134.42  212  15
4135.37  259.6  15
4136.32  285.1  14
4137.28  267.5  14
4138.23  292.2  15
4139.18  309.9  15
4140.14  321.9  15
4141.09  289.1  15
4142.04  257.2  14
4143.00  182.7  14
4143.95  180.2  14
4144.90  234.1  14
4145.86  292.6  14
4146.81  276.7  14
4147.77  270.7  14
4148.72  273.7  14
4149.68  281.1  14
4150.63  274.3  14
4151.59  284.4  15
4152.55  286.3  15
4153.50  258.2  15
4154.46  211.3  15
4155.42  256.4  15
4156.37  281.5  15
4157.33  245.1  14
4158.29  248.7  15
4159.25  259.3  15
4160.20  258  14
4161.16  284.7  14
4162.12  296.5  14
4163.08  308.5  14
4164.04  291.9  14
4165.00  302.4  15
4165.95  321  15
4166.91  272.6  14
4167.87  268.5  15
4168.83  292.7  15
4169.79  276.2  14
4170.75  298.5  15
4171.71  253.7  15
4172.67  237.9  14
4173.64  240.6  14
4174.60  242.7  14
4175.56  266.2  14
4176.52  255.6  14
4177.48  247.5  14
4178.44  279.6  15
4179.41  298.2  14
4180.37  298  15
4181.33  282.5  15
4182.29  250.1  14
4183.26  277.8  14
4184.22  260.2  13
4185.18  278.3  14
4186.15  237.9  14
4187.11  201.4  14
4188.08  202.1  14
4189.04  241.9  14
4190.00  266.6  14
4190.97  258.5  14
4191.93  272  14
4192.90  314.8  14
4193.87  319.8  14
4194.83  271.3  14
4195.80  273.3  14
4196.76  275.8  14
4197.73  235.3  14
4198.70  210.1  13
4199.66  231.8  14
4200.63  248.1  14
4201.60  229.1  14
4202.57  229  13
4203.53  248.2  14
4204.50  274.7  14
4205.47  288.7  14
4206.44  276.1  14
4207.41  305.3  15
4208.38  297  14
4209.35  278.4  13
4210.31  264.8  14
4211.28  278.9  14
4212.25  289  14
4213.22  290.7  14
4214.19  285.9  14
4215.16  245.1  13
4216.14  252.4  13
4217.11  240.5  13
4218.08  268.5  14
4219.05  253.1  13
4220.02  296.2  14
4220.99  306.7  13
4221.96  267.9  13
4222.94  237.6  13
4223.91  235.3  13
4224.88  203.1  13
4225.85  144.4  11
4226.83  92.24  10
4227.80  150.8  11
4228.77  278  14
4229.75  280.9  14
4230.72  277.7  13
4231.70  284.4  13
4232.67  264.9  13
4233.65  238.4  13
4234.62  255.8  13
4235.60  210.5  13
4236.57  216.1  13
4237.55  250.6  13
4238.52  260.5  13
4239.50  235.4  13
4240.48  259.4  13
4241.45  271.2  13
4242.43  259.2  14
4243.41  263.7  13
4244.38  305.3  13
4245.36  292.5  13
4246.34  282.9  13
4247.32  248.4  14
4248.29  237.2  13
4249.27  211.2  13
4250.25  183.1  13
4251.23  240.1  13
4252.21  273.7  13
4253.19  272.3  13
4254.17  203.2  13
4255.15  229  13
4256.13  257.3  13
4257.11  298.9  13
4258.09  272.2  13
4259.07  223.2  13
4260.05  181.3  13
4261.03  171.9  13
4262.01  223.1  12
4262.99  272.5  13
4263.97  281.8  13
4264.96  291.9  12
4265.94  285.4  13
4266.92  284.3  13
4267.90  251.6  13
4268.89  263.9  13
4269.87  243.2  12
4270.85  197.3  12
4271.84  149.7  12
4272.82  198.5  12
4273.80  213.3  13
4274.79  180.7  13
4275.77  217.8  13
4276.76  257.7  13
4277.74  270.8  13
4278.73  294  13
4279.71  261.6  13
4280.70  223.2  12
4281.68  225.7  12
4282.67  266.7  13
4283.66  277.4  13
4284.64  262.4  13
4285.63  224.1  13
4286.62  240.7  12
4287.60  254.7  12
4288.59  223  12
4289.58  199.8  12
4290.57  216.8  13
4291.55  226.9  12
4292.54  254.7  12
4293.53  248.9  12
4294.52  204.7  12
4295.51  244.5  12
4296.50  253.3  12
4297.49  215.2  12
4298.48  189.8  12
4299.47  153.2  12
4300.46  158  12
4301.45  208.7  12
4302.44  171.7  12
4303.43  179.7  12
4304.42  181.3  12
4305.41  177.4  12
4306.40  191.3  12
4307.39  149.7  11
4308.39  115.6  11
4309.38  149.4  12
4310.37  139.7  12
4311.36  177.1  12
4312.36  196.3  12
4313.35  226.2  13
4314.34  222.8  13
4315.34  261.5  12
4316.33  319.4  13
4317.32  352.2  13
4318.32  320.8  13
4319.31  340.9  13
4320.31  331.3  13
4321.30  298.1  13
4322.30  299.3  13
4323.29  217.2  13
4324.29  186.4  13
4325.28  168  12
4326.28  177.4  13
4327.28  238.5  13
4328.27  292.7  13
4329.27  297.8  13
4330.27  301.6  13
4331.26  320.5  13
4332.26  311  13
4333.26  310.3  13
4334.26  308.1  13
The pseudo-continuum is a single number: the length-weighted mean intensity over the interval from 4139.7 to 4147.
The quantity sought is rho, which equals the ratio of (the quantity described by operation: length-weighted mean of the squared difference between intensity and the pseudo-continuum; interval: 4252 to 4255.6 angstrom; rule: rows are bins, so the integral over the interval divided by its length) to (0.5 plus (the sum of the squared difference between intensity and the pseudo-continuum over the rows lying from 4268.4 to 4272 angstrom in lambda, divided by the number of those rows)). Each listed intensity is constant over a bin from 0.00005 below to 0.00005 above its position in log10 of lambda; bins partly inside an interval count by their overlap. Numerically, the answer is 0.29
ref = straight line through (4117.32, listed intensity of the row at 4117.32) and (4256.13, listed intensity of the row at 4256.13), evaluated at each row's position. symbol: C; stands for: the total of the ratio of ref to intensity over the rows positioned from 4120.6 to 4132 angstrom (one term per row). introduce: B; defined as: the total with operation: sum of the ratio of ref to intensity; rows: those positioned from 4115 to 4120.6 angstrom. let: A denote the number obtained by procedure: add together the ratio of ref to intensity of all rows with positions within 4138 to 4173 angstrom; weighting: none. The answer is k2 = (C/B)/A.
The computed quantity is 0.05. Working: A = 39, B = 6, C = 12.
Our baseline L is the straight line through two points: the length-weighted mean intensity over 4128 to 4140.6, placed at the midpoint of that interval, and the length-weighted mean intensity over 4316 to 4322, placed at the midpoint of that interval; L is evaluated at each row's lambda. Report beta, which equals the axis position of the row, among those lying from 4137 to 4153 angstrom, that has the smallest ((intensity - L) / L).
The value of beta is 4143.95 angstrom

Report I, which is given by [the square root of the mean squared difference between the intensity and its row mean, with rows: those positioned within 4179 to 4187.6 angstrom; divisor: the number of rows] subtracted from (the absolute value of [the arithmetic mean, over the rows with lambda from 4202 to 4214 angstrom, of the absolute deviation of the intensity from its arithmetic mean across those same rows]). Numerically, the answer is -14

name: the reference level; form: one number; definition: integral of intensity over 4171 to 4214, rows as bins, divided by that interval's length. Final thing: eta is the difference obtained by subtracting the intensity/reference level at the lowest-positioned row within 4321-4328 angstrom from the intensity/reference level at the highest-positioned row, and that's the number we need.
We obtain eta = -0.23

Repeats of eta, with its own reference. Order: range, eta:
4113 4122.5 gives -0.02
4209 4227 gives -0.71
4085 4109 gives 0.05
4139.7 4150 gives -0.15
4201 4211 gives 0.14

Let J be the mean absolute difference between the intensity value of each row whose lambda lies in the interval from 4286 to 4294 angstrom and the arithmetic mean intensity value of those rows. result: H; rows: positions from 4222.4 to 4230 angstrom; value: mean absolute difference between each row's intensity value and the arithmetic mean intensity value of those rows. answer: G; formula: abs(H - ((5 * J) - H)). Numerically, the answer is 28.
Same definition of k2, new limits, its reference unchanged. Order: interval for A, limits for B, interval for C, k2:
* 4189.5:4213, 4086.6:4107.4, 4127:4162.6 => 0.07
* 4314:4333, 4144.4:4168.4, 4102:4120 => 0.05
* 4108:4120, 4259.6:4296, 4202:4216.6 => 0.03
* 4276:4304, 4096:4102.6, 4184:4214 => 0.12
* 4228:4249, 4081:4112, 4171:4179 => 0.01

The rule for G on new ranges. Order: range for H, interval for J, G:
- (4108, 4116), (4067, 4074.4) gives 166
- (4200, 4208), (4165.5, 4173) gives 52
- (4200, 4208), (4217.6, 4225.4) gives 84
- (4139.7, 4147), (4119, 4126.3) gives 16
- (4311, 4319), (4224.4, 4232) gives 224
